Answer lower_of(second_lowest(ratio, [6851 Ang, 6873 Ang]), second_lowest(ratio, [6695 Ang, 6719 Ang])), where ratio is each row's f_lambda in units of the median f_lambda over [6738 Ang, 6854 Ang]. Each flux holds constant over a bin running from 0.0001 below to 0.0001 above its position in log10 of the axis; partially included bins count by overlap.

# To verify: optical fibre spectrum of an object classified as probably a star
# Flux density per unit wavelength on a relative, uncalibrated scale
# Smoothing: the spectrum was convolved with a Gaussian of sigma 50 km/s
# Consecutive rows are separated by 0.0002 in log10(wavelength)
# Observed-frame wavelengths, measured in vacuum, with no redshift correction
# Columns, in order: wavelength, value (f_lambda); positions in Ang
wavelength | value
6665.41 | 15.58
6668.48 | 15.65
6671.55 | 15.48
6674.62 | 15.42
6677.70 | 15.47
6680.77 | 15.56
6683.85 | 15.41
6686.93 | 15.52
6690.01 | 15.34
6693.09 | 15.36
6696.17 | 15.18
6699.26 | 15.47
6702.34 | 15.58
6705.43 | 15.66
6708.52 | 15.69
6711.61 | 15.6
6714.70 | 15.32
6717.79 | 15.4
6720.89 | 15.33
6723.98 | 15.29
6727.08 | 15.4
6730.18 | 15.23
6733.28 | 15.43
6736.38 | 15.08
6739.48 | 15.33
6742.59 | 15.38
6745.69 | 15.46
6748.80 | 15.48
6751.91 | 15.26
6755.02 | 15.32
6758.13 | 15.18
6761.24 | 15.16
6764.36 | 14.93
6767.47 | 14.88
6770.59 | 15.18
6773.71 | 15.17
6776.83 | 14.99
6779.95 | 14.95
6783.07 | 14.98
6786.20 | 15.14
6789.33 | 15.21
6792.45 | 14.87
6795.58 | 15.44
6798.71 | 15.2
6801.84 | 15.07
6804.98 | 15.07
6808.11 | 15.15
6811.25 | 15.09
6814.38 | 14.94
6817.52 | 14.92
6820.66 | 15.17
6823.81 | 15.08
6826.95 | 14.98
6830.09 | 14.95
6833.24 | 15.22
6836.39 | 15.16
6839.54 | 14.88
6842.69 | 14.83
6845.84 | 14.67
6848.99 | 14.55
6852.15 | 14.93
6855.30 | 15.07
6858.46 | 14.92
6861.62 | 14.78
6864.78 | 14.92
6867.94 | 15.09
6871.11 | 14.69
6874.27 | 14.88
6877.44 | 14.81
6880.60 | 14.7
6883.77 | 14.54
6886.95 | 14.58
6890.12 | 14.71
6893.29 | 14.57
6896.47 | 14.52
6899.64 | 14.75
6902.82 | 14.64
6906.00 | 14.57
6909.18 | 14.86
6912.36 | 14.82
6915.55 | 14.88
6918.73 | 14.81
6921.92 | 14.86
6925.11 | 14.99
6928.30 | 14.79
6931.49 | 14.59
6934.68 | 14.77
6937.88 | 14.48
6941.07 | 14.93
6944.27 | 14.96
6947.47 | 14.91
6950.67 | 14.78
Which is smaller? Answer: 0.979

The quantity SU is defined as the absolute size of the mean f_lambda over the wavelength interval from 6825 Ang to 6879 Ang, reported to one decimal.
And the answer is 14.9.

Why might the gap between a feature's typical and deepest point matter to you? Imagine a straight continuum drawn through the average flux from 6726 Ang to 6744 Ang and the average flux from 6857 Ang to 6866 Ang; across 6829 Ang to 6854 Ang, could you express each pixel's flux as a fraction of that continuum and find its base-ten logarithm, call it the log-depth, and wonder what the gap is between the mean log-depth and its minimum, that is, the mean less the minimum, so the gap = 0.0095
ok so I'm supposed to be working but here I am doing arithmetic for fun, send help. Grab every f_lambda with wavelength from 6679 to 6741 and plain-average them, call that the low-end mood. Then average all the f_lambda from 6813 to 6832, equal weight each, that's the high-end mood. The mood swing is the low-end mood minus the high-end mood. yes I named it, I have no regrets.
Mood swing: 0.40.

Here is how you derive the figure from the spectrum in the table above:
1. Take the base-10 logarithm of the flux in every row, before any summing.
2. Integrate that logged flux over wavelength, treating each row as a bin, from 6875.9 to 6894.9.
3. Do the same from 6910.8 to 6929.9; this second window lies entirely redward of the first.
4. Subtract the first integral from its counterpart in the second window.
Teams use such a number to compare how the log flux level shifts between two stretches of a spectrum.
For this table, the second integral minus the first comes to 0.229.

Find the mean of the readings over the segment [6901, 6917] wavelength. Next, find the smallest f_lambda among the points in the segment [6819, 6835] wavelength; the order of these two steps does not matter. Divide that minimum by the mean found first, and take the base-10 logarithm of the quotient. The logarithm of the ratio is 0.006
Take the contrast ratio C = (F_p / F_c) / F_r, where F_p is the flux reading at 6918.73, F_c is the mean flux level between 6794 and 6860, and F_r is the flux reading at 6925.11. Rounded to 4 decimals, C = 0.0658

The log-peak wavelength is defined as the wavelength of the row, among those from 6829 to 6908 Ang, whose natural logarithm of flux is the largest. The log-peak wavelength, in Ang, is 6833.24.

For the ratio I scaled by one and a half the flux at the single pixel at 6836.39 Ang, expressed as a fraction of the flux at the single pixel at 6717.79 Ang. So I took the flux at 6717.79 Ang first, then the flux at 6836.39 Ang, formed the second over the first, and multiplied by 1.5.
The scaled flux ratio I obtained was 1.48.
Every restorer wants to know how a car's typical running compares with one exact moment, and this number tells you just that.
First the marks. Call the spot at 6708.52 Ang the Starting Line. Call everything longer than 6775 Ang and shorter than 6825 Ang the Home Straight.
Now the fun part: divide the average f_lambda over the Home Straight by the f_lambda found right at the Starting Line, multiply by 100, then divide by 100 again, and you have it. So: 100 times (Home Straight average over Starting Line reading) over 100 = 0.961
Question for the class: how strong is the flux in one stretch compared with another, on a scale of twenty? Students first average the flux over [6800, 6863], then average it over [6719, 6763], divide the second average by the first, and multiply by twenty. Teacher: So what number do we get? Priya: 20.45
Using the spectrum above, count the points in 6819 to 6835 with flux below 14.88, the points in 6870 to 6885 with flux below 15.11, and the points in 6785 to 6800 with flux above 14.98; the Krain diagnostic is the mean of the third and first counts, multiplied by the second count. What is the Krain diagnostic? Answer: 10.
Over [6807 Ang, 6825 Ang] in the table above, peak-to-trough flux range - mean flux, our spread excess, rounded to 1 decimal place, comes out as -14.8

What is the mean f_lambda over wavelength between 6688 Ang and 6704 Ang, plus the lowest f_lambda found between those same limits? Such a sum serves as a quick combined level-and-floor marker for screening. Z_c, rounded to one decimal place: 30.6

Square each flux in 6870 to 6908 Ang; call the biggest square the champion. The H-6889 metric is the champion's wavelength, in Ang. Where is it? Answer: 6874.27 Ang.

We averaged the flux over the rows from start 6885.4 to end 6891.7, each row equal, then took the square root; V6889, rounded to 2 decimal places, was 3.83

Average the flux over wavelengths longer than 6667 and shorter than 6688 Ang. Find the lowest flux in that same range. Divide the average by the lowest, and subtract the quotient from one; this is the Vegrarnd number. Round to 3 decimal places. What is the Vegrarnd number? -0.006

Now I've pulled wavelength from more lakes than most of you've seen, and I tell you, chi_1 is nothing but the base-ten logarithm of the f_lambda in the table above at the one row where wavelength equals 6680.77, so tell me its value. 1.19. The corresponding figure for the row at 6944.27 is 1.17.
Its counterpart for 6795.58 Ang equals 1.19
